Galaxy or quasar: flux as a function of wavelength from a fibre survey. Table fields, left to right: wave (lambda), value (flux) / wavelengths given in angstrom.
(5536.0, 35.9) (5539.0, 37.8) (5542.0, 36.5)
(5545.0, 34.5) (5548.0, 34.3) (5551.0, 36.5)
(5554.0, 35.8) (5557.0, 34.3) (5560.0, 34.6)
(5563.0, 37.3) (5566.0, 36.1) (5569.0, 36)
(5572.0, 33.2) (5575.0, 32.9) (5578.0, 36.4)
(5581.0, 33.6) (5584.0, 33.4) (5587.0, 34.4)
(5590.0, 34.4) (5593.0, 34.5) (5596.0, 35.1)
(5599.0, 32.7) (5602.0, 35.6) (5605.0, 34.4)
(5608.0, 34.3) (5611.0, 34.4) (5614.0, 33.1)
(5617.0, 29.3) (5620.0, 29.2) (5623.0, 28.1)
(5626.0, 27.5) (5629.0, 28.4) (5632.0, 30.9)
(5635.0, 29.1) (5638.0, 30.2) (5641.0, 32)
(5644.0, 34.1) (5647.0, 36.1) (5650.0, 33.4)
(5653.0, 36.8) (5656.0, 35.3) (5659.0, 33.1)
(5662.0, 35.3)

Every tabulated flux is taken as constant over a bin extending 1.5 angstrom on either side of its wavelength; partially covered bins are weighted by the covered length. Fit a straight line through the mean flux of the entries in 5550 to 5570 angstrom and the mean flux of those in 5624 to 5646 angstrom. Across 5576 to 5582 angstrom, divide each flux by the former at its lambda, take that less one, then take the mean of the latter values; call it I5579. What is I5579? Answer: 0.02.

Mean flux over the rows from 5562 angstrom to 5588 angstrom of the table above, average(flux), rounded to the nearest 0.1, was 34.8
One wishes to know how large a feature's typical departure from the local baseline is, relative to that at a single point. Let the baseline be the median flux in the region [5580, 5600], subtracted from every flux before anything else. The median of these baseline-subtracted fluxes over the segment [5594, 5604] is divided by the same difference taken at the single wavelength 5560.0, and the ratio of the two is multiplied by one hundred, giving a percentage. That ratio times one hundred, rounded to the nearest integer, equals 350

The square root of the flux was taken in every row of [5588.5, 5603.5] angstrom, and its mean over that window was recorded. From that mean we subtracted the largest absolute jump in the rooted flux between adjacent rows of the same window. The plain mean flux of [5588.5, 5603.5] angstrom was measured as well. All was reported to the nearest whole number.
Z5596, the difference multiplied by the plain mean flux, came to 194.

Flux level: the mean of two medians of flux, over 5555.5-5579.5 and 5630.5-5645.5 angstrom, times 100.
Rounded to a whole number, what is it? 3310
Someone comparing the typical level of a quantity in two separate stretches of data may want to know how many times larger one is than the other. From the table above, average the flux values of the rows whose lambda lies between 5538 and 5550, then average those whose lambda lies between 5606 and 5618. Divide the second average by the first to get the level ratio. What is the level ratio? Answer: 0.92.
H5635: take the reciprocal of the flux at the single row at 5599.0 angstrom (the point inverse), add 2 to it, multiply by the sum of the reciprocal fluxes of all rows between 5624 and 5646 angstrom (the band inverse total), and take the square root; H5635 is 0.686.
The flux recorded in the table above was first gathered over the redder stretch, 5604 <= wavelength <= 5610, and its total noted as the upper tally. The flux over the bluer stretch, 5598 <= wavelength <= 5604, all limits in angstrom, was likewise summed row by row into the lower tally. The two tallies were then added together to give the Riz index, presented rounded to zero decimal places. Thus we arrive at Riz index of 137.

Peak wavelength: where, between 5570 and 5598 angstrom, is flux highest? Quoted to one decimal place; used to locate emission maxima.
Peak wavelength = 5578.0 angstrom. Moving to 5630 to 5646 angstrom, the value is 5644.0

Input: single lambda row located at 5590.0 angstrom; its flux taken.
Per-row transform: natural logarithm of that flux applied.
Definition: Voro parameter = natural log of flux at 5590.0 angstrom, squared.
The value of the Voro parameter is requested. 12.5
